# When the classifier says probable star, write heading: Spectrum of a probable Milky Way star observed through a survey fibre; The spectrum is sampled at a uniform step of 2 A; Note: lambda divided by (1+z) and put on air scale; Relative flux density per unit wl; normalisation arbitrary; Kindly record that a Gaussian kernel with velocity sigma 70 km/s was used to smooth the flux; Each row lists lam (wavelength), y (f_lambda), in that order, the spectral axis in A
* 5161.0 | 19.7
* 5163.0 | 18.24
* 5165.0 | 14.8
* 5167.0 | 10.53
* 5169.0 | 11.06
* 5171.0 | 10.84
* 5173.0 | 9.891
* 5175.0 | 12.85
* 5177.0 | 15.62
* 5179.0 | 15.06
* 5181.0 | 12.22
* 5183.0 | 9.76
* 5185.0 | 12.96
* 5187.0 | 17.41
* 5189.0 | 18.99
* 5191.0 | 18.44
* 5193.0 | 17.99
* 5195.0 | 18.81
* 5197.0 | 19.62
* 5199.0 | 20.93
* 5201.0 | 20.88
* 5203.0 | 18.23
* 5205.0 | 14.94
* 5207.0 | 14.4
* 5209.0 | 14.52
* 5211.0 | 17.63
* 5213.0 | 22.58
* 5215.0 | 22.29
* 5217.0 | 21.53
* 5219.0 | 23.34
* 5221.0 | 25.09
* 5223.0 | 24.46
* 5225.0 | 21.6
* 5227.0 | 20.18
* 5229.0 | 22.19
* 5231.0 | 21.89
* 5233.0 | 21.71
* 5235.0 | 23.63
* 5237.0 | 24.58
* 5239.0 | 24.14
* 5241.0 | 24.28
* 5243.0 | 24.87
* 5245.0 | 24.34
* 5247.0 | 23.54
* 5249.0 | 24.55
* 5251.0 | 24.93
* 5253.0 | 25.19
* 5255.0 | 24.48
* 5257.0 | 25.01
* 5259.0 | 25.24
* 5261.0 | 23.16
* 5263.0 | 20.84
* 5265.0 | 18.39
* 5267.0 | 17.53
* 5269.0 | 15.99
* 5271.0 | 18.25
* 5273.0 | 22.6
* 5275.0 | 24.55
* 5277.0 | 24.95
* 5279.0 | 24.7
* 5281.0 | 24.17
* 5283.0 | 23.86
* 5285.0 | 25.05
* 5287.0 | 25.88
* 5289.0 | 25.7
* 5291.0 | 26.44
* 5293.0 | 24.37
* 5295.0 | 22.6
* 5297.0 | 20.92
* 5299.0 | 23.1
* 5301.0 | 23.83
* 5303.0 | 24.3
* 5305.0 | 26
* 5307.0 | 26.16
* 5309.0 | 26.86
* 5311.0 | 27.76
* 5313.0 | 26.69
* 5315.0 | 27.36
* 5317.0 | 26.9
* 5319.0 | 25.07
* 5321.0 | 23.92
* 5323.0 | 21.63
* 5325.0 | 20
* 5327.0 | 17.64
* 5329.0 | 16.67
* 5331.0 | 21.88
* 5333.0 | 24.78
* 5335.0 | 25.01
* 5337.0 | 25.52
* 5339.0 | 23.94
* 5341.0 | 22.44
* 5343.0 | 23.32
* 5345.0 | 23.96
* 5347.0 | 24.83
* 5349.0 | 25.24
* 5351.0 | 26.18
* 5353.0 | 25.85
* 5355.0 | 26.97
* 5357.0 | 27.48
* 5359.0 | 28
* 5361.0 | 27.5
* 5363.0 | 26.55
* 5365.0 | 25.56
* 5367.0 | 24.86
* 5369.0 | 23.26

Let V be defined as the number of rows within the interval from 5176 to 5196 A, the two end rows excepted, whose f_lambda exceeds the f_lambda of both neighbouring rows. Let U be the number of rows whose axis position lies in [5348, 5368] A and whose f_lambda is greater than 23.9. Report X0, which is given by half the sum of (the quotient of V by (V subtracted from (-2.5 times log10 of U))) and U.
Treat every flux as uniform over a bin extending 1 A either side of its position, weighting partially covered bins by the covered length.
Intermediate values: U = 10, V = 1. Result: 4.9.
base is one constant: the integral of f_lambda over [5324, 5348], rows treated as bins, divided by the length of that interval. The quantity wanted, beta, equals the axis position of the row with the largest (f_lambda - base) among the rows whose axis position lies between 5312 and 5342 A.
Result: 5315.0 A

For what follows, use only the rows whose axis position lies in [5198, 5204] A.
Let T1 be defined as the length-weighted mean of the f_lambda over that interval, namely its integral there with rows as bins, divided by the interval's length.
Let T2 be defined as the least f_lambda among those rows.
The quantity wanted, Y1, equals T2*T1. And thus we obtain 365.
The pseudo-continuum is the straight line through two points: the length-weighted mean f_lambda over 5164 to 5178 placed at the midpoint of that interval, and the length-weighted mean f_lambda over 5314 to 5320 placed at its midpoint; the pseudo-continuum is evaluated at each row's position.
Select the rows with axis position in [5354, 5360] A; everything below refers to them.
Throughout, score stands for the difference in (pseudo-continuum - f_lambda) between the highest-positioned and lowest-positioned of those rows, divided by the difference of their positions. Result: -0.2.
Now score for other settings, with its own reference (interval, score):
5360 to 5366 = 0.6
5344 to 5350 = -0.2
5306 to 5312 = -0.3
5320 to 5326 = 1.1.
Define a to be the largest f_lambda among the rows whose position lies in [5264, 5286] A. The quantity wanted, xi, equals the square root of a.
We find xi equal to 5.00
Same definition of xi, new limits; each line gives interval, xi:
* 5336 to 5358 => 5.24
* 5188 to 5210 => 4.57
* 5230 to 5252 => 4.99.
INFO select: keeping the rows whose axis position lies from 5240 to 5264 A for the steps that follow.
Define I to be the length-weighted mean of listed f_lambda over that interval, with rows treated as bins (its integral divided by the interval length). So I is 24.2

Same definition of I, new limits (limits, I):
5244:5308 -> 23.5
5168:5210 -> 15.5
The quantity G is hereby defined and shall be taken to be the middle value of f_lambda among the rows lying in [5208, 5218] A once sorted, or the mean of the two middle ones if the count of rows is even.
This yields 22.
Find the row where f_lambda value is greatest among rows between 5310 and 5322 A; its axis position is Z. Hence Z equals 5311.0 A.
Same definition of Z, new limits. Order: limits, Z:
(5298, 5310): 5309.0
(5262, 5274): 5273.0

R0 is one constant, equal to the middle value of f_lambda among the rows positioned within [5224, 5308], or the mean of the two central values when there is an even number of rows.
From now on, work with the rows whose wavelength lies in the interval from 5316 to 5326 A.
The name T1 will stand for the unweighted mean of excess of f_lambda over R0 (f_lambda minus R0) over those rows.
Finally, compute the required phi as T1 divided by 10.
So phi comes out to -0.1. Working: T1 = -1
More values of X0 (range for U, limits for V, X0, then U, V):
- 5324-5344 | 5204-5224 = 1.7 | 4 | 2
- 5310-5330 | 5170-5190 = 2.8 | 6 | 1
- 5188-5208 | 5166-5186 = 0.0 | 0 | 2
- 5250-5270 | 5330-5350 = 2.3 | 5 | 1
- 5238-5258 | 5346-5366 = 4.3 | 9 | 2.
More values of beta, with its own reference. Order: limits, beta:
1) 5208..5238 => 5221.0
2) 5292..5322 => 5311.0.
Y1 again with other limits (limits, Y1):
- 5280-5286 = 581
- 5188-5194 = 332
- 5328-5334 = 352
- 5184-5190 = 213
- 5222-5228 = 446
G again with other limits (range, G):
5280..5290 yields 25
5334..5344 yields 24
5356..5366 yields 27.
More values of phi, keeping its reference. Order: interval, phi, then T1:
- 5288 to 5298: 0.0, 0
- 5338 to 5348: -0.1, -1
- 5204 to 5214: -0.7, -7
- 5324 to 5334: -0.4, -4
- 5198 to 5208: -0.6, -6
